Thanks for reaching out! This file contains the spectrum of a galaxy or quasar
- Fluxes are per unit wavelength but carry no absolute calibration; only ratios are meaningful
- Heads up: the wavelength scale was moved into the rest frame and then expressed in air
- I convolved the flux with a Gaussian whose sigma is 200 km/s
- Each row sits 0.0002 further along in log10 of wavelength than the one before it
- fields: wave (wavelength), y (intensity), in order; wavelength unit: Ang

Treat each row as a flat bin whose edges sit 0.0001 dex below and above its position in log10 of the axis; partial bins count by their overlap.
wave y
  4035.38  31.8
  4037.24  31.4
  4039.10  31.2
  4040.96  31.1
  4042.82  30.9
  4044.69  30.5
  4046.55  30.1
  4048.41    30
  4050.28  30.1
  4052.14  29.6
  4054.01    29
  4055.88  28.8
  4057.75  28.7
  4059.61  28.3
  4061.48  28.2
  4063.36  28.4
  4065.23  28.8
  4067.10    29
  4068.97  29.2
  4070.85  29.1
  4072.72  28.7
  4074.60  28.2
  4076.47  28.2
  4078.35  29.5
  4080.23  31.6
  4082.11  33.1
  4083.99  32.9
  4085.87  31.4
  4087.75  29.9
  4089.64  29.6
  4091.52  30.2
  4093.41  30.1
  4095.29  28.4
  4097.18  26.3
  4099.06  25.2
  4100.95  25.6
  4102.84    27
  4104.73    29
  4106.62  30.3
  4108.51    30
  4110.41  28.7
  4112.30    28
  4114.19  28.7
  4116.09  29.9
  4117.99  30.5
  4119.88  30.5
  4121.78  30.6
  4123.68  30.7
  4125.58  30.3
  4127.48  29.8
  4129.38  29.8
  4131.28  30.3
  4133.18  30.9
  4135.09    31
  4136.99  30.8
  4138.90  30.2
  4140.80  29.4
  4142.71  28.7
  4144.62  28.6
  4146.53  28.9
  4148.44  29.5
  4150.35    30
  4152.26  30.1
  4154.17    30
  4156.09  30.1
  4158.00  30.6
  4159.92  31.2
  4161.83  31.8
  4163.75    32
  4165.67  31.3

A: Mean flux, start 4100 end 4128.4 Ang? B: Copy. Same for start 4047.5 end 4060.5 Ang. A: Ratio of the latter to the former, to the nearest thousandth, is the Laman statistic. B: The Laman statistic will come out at 0.997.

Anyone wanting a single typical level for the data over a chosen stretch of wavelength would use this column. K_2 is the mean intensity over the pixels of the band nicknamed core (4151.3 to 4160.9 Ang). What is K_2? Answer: 30.4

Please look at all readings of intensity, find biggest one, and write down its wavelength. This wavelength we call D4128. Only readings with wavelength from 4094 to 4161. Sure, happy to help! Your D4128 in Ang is 4159.92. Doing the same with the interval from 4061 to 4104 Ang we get 4082.11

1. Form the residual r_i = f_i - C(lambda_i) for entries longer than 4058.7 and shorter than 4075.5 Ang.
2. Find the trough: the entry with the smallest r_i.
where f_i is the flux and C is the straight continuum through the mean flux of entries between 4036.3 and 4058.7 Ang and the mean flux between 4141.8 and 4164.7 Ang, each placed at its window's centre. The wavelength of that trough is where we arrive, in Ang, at 4074.60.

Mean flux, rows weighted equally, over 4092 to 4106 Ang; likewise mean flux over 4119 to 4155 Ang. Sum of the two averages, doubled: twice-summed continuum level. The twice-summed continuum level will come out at 115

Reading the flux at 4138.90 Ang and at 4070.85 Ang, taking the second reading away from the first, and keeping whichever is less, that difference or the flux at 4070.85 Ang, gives 1.1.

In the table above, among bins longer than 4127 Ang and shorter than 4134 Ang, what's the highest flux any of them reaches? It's 30.9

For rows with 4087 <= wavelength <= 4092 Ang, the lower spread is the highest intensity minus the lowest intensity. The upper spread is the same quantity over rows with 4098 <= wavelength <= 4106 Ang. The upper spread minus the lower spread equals 3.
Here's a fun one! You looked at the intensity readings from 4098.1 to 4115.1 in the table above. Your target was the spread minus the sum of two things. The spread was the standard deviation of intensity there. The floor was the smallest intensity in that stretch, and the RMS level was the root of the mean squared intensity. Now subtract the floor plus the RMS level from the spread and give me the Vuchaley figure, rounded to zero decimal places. -52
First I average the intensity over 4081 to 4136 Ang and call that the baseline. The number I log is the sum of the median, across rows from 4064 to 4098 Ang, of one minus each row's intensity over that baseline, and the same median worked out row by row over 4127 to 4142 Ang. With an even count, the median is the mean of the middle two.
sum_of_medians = -0.013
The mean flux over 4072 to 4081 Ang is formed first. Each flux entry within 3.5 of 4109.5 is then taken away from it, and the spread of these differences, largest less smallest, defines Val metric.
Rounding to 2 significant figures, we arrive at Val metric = 2.3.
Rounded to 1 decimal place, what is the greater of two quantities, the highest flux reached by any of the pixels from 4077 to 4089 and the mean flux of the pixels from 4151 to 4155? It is 33.1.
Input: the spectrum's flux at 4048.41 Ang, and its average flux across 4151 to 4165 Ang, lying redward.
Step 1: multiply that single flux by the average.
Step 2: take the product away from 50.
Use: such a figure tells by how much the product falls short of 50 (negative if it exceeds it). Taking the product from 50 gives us -875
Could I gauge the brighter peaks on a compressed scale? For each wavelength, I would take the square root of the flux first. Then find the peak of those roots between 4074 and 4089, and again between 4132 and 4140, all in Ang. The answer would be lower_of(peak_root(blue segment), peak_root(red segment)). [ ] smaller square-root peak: 5.57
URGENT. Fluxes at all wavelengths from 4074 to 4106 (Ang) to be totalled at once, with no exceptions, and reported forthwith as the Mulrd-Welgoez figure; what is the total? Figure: 496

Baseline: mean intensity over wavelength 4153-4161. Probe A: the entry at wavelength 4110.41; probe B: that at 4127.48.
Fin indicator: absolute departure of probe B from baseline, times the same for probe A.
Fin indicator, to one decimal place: 1.2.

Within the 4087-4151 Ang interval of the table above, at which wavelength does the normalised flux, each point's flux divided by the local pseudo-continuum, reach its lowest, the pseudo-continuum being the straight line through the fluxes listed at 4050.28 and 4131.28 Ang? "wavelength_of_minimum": 4099.06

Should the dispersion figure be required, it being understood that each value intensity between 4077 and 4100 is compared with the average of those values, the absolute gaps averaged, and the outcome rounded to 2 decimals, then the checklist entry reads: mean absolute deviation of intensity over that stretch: 1.71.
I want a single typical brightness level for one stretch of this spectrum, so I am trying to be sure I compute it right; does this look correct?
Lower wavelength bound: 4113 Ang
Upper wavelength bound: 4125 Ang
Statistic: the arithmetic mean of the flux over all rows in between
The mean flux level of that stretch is 30.1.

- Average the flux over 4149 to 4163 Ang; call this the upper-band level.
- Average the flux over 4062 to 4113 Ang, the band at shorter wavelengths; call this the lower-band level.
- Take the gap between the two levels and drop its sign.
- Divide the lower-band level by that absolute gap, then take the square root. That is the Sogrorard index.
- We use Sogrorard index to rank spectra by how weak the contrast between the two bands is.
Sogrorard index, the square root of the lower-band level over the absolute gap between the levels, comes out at 4.5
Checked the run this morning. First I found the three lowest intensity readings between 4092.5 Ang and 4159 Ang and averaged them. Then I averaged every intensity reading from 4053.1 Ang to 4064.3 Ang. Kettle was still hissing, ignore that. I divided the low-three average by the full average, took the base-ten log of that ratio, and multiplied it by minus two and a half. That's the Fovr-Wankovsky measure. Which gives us 0.115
